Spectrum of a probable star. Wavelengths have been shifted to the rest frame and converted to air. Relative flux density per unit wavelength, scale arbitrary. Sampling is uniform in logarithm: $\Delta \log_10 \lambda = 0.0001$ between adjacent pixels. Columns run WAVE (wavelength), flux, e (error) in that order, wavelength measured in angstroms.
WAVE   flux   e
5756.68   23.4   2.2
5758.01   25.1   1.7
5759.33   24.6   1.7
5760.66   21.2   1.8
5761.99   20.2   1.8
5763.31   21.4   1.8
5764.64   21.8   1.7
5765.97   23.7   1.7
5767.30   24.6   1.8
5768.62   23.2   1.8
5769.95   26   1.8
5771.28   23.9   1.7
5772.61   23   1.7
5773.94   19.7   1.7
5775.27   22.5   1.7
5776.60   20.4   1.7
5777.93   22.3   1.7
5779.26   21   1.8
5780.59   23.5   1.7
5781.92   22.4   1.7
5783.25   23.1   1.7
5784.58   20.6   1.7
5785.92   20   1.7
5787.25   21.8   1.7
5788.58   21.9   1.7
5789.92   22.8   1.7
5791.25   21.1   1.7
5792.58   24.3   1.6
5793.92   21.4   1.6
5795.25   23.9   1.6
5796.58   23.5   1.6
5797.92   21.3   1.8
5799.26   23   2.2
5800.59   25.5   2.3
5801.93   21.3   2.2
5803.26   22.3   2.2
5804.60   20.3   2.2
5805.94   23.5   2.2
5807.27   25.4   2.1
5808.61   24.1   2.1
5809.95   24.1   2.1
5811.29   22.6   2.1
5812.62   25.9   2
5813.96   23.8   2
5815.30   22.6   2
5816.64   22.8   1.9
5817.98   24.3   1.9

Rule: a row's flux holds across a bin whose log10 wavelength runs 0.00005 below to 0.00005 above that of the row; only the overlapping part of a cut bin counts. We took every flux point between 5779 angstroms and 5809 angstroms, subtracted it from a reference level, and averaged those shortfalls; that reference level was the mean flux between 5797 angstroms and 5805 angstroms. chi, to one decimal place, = -0.2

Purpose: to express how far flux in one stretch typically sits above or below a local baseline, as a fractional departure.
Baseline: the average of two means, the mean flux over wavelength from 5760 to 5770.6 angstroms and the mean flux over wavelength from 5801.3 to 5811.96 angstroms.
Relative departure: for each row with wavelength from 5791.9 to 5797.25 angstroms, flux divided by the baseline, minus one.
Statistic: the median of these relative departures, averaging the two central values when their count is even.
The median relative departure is 0.04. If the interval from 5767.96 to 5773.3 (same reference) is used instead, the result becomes 0.03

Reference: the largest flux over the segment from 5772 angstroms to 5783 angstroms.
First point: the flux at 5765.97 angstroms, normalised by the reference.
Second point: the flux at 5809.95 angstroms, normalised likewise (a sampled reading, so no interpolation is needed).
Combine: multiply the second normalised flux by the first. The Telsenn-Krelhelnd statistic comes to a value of 1.03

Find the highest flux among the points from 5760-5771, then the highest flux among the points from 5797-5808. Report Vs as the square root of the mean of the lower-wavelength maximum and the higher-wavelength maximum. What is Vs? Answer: 5.07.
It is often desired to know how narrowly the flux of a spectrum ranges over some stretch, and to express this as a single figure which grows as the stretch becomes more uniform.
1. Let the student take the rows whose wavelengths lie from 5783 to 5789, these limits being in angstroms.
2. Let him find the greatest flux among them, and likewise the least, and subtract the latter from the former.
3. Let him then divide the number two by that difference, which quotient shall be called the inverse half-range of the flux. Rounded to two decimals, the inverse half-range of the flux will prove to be 0.65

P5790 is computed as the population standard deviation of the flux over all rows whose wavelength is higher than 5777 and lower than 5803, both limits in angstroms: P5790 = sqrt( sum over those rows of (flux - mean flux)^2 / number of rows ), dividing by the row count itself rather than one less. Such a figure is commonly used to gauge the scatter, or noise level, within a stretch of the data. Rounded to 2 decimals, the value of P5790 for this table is 1.37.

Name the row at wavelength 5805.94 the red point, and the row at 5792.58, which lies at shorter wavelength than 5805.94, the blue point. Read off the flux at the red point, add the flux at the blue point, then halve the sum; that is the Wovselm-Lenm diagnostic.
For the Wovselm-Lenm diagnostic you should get 23.9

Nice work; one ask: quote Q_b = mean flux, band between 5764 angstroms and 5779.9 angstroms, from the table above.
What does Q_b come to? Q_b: 22.7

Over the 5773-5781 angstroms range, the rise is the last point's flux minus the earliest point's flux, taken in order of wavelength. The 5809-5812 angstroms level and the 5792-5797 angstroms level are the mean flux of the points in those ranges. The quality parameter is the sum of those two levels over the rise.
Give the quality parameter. 12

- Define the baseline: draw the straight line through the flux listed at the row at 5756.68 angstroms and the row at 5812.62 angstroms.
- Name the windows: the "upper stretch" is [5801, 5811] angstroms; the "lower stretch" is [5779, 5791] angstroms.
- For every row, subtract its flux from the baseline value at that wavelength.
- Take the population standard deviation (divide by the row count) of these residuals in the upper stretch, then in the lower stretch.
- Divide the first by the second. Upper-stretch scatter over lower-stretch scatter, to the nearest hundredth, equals 1.38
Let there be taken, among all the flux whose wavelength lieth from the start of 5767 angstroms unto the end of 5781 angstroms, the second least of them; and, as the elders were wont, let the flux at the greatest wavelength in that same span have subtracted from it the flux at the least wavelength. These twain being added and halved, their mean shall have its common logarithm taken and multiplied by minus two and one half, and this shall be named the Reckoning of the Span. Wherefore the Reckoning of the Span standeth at -2.46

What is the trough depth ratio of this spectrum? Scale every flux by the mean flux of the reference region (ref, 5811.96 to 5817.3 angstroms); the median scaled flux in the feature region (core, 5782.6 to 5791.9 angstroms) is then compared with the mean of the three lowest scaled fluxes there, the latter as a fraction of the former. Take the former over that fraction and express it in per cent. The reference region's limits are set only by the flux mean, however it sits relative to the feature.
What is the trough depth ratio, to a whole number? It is 97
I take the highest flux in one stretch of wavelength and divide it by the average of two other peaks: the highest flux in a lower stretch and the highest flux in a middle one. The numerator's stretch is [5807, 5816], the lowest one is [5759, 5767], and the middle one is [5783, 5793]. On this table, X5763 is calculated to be 1.06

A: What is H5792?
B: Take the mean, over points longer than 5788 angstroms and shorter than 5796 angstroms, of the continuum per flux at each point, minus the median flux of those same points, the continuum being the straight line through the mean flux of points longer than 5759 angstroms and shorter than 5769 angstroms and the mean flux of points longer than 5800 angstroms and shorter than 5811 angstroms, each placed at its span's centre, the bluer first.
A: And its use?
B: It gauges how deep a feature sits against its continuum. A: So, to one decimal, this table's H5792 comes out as -21.3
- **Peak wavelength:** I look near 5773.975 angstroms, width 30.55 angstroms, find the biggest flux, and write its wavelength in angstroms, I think 5769.95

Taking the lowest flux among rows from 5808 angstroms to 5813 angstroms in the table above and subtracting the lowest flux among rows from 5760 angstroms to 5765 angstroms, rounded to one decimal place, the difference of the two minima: 2.4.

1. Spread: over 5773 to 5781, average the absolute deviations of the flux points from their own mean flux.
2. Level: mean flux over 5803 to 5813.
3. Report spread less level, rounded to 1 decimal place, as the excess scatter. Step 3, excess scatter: -22.3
